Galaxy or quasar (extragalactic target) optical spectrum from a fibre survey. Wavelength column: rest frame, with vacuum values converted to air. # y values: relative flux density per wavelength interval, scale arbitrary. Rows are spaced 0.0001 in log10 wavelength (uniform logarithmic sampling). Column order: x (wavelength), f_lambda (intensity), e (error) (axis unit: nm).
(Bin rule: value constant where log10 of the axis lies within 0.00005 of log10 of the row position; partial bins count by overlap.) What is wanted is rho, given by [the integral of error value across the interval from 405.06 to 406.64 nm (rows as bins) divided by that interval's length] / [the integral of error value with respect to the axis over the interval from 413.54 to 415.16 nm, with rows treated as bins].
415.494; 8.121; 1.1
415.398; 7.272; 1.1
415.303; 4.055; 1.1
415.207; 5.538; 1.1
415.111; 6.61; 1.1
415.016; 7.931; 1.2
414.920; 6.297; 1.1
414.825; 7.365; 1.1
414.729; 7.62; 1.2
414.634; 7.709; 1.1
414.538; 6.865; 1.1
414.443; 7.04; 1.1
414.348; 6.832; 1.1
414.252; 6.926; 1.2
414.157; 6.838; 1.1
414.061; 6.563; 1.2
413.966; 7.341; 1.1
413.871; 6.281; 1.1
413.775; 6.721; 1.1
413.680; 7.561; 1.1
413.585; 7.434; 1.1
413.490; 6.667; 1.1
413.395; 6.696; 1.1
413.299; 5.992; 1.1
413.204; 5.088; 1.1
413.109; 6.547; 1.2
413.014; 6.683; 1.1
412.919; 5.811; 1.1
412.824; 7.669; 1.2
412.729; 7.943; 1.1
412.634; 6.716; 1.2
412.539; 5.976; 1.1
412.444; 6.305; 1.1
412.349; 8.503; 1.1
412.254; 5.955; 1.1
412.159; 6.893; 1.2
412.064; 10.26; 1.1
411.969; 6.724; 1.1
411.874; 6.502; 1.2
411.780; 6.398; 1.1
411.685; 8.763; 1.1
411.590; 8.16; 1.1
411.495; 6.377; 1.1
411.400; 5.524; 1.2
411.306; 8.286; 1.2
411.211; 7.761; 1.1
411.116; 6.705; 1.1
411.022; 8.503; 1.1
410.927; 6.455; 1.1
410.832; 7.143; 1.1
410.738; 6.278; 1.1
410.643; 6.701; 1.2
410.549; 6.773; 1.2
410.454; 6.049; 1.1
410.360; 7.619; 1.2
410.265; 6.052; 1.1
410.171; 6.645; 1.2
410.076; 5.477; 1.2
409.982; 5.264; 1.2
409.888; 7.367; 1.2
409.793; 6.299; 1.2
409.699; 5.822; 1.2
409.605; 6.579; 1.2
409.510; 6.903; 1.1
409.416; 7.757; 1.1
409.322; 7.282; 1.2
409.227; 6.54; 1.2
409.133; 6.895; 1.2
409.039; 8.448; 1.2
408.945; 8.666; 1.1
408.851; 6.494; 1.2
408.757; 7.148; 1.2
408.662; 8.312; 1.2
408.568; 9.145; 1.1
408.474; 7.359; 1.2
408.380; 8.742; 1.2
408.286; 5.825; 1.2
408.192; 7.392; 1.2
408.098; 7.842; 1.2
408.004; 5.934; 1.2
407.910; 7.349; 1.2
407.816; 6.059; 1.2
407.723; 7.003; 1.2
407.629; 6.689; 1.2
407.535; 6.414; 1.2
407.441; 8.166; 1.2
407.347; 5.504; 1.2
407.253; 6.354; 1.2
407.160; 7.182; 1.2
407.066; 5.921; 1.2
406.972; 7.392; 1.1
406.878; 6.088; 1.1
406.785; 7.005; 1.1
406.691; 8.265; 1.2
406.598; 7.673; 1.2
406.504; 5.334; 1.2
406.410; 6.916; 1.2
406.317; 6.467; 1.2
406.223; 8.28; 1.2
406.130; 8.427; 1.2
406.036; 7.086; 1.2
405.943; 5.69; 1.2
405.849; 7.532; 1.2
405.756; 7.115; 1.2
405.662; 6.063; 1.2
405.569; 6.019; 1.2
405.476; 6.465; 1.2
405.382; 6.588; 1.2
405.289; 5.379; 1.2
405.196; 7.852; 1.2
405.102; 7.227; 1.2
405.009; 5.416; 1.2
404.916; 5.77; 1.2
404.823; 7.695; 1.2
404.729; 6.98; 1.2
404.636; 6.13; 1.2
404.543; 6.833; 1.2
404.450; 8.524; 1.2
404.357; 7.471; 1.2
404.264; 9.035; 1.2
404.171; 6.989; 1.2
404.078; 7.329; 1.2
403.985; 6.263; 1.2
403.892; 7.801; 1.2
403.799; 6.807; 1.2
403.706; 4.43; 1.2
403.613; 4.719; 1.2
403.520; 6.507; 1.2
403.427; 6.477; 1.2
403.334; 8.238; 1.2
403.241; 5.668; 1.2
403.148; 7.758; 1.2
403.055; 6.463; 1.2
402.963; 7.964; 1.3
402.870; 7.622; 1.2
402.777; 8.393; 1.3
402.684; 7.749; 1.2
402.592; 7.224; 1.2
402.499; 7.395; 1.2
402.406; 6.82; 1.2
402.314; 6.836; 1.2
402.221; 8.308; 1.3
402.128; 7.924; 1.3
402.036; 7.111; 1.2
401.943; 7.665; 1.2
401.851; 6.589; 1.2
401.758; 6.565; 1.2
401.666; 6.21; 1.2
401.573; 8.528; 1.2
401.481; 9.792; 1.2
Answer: 0.659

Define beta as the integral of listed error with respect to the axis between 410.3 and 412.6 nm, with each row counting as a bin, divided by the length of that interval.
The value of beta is 1.13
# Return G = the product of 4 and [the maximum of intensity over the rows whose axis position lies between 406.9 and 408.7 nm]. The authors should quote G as 36.6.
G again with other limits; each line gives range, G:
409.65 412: 35.1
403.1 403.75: 33.0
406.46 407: 33.1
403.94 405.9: 36.1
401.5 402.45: 34.1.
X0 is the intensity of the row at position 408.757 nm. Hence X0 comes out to 7.148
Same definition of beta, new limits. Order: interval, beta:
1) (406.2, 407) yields 1.17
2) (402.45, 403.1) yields 1.23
